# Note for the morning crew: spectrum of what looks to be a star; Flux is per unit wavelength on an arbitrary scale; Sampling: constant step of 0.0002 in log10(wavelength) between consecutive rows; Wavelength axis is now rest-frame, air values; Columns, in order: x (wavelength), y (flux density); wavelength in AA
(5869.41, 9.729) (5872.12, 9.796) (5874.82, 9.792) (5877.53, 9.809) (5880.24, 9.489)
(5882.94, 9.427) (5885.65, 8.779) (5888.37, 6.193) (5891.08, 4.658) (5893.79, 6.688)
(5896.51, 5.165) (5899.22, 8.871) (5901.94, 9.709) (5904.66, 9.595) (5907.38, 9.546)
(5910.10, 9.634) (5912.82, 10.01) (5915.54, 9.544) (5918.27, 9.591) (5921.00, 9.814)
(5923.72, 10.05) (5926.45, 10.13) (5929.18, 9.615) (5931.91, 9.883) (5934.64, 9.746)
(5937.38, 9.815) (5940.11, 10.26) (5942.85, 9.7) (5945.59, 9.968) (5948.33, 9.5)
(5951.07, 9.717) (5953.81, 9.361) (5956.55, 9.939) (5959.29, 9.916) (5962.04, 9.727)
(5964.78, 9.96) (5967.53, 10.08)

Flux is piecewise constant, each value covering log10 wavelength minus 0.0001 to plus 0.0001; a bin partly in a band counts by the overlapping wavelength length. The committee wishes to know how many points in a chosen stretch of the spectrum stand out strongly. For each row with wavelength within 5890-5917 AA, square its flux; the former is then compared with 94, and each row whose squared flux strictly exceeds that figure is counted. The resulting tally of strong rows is 2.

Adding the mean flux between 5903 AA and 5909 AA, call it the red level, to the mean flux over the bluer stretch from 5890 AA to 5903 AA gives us 16.6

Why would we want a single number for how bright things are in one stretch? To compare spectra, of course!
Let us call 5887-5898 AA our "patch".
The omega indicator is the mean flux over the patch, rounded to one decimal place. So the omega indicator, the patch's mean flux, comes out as 5.7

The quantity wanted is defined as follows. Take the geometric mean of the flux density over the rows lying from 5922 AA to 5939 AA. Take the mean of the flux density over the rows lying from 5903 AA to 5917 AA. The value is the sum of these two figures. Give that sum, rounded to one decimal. 19.5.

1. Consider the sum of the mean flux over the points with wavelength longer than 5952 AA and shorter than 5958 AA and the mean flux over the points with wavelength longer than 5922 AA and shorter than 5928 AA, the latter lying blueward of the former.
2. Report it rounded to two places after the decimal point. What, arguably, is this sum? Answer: 19.74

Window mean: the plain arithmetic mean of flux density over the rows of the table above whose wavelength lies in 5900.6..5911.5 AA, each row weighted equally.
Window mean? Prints 9.62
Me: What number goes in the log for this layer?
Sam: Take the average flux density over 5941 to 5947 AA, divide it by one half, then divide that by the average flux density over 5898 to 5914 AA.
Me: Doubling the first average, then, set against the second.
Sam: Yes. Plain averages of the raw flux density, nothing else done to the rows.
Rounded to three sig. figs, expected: 2.06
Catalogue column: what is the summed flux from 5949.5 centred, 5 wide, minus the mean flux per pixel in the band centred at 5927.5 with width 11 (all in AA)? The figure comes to 9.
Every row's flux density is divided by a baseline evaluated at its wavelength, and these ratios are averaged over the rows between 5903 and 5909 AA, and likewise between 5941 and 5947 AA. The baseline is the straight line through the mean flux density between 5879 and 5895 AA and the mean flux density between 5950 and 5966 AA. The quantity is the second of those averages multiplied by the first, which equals 1.24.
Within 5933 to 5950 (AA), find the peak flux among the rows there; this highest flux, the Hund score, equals 10.26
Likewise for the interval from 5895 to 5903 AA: 9.709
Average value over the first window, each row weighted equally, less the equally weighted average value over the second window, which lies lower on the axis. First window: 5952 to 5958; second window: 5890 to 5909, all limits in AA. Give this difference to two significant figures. 1.9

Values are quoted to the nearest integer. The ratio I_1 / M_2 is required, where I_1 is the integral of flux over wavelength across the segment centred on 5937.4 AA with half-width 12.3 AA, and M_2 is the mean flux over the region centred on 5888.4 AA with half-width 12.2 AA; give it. 32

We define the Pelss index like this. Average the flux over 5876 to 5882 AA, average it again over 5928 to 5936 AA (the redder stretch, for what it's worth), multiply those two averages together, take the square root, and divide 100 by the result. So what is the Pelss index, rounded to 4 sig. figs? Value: 10.31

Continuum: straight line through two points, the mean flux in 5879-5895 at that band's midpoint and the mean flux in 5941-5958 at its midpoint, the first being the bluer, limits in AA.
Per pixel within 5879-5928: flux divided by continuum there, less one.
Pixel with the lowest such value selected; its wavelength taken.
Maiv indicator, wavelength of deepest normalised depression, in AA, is 5891.08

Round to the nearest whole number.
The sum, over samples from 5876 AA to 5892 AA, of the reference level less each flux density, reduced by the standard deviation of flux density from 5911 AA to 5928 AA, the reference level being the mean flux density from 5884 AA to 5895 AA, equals -9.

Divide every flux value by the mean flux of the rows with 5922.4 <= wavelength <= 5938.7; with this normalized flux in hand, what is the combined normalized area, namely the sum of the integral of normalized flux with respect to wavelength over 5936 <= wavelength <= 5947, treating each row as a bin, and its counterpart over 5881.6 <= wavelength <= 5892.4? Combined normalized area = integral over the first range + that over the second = 19.0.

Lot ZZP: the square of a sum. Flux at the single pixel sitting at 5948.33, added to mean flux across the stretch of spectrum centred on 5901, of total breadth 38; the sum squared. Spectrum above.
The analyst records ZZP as 320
